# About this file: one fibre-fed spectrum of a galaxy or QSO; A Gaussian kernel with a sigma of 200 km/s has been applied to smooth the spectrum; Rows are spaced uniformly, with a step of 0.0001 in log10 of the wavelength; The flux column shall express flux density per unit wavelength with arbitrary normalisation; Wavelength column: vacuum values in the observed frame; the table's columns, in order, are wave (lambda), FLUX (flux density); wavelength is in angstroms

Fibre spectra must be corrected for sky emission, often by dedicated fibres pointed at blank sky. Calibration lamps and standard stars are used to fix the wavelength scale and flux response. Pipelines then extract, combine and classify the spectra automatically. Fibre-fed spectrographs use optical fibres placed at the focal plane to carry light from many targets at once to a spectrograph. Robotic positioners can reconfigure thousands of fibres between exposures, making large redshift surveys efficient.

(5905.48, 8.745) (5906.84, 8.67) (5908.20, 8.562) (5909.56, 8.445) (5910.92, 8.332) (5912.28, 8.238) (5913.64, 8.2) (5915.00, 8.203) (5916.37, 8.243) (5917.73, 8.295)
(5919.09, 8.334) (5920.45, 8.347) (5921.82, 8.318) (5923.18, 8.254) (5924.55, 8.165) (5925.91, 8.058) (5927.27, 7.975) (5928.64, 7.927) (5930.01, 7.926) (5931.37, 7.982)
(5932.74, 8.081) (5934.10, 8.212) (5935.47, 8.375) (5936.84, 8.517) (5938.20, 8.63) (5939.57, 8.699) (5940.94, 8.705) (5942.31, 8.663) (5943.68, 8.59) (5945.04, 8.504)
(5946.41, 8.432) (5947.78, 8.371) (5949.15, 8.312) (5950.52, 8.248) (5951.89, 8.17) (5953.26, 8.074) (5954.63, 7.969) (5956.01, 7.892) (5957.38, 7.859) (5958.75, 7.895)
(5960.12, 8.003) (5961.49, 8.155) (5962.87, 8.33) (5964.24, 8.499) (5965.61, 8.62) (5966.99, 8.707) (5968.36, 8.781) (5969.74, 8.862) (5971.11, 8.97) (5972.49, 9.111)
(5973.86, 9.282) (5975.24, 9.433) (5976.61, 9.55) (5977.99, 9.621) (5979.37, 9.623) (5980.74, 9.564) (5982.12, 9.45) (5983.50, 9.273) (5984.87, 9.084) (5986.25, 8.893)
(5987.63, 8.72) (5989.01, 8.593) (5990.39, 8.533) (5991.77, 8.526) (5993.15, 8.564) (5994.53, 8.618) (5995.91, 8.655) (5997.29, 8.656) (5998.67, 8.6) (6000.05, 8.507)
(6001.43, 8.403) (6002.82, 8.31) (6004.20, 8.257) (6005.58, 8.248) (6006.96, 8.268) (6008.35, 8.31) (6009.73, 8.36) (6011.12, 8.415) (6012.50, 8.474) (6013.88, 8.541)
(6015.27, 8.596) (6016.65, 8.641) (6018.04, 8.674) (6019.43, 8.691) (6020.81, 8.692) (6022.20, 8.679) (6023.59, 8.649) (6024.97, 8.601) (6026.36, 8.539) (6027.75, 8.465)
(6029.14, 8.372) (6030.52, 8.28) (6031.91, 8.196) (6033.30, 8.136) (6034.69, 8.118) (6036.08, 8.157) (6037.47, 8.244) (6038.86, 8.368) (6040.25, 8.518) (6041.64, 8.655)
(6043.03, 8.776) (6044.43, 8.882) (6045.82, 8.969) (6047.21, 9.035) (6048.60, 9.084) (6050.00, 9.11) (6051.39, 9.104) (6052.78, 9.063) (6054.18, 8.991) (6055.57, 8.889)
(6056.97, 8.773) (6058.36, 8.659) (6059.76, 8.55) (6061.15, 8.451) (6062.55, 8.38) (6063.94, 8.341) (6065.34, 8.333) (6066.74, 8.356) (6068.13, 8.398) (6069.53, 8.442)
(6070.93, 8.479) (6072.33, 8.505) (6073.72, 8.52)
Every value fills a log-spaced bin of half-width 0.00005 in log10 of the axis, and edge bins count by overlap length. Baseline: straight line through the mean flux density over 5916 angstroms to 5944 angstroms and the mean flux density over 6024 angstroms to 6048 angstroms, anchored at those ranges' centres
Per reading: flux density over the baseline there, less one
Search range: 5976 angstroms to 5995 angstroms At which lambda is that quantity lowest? 5991.77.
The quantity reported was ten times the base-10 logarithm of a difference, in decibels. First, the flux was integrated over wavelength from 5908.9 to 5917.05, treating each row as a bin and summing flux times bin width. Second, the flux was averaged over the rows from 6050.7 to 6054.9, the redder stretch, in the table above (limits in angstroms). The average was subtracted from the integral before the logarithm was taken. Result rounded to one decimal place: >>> 17.7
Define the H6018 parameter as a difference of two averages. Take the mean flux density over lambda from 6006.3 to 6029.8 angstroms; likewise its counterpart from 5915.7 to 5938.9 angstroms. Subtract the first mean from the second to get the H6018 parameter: -0.3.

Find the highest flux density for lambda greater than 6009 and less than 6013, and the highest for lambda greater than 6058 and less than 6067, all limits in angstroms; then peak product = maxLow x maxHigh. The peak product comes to 73.4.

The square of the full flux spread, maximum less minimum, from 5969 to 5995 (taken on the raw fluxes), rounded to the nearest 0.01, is 1.20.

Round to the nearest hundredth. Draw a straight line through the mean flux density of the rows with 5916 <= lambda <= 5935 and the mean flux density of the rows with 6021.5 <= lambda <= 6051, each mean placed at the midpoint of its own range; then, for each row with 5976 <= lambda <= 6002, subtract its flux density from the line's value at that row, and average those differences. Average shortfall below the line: -0.53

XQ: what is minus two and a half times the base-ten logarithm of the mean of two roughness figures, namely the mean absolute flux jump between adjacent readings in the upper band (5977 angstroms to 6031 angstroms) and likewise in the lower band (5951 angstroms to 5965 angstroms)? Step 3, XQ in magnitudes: 2.67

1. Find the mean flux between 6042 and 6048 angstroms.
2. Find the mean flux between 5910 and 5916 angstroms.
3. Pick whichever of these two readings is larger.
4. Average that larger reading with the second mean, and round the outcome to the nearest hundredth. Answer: 8.58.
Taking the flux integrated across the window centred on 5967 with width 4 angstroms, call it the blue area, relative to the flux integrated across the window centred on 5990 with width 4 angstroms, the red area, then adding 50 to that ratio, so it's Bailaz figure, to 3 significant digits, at 51.0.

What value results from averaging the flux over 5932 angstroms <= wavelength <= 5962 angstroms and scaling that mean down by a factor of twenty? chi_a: 0.414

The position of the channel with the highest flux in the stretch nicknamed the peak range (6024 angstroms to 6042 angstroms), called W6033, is 6041.64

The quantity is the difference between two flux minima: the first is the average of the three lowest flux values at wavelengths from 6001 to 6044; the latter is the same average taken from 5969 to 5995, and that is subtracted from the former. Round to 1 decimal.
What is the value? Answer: -0.4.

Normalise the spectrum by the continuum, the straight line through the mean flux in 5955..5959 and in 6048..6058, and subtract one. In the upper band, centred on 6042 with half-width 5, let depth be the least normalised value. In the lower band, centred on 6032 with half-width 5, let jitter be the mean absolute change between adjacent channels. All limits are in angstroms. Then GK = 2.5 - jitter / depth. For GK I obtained 2.63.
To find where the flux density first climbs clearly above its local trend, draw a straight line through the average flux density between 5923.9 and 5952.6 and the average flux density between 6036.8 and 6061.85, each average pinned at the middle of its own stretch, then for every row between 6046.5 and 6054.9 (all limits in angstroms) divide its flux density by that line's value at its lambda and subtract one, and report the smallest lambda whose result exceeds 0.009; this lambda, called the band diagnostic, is 6047.21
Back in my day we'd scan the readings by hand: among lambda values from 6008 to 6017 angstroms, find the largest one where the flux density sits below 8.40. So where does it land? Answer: 6009.73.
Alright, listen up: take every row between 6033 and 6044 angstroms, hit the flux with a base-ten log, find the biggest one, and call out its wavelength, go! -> 6043.03 angstroms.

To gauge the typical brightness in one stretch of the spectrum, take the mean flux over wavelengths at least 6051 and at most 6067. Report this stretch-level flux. 8.66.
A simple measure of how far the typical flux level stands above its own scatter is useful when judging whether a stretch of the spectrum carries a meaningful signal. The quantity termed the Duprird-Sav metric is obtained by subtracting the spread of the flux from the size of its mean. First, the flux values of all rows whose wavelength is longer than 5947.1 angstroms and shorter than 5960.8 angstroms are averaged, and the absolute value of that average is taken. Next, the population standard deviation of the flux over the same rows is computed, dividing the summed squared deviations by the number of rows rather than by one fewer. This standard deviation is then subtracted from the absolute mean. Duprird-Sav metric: 7.90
